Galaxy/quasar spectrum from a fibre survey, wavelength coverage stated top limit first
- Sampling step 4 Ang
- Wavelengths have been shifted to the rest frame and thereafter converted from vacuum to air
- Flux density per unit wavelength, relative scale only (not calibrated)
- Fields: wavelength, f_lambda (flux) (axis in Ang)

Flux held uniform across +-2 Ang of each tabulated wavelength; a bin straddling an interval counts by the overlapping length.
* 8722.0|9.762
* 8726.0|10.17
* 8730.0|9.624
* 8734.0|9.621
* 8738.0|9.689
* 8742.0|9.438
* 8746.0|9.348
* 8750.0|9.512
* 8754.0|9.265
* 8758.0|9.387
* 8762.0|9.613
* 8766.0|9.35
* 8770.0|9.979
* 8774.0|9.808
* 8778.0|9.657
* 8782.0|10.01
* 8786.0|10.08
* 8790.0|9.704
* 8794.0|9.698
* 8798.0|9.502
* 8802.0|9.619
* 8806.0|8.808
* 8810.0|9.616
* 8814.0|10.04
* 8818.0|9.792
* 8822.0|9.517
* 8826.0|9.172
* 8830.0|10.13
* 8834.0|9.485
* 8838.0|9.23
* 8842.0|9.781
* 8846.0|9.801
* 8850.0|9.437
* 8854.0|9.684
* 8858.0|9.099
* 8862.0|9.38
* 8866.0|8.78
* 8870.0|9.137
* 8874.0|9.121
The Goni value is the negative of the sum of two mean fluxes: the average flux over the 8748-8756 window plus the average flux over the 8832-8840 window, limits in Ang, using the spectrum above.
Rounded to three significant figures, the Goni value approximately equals -18.7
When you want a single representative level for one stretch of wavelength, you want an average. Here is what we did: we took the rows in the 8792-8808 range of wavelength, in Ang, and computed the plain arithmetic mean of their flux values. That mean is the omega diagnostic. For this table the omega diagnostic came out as 9.41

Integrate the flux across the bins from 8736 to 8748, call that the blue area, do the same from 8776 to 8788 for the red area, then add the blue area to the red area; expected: 233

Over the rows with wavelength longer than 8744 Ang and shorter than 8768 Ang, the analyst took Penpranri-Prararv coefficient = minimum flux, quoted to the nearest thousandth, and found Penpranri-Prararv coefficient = 9.265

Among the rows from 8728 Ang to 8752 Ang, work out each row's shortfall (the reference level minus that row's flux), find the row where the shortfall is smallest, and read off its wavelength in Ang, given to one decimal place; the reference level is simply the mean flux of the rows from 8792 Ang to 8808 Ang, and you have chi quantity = 8738.0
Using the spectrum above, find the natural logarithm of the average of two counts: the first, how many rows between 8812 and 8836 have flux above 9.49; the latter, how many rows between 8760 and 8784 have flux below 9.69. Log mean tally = 1.3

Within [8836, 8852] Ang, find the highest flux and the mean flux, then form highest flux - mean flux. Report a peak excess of 0.24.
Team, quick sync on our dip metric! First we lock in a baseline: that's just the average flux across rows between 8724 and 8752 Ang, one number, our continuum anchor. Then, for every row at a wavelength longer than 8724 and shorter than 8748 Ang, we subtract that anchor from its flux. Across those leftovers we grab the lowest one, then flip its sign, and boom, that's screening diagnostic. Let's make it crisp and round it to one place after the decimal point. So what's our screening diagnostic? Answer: 0.3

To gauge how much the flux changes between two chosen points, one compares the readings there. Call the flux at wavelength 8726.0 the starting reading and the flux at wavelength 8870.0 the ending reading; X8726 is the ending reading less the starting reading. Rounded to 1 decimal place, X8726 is -1.0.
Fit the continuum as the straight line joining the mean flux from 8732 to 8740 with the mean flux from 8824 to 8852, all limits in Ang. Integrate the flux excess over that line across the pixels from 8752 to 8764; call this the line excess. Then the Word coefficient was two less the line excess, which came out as 4.6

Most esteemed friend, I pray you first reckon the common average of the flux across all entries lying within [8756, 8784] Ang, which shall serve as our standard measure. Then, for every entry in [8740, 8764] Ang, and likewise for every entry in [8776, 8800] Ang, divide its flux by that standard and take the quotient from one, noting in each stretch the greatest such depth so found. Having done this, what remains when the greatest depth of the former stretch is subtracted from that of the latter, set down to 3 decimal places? -0.024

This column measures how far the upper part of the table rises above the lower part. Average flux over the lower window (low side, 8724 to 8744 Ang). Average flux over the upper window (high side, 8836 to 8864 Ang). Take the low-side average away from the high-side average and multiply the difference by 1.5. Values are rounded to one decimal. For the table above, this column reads -0.3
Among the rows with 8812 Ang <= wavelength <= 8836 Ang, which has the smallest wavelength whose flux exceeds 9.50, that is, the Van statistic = 8814.0 Ang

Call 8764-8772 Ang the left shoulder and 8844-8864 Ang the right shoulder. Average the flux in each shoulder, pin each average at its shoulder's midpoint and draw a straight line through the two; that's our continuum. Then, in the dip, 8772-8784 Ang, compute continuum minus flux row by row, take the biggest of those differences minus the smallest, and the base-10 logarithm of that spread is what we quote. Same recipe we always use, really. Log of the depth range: -0.44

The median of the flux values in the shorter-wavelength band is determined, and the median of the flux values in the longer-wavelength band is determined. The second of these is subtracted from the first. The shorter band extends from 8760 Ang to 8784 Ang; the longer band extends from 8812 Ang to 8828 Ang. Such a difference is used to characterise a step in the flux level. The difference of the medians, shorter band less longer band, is 0.08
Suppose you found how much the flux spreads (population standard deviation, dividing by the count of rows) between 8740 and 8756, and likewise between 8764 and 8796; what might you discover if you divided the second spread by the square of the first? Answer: 26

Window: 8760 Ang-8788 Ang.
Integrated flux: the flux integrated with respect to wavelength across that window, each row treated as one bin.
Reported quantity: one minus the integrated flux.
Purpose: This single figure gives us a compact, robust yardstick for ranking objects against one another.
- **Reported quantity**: -273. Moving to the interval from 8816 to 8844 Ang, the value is -267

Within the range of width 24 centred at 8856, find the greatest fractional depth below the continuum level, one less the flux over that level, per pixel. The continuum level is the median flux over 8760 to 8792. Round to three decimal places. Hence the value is 0.100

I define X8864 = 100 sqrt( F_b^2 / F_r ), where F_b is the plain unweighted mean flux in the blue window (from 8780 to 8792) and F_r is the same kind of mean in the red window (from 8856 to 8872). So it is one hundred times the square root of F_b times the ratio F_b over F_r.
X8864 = 329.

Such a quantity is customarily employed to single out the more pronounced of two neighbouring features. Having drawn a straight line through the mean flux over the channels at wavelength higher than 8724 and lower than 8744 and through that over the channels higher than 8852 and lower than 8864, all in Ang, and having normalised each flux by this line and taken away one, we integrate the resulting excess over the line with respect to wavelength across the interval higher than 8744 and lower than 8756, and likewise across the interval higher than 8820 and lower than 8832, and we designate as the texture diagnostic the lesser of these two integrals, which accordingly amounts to -0.4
